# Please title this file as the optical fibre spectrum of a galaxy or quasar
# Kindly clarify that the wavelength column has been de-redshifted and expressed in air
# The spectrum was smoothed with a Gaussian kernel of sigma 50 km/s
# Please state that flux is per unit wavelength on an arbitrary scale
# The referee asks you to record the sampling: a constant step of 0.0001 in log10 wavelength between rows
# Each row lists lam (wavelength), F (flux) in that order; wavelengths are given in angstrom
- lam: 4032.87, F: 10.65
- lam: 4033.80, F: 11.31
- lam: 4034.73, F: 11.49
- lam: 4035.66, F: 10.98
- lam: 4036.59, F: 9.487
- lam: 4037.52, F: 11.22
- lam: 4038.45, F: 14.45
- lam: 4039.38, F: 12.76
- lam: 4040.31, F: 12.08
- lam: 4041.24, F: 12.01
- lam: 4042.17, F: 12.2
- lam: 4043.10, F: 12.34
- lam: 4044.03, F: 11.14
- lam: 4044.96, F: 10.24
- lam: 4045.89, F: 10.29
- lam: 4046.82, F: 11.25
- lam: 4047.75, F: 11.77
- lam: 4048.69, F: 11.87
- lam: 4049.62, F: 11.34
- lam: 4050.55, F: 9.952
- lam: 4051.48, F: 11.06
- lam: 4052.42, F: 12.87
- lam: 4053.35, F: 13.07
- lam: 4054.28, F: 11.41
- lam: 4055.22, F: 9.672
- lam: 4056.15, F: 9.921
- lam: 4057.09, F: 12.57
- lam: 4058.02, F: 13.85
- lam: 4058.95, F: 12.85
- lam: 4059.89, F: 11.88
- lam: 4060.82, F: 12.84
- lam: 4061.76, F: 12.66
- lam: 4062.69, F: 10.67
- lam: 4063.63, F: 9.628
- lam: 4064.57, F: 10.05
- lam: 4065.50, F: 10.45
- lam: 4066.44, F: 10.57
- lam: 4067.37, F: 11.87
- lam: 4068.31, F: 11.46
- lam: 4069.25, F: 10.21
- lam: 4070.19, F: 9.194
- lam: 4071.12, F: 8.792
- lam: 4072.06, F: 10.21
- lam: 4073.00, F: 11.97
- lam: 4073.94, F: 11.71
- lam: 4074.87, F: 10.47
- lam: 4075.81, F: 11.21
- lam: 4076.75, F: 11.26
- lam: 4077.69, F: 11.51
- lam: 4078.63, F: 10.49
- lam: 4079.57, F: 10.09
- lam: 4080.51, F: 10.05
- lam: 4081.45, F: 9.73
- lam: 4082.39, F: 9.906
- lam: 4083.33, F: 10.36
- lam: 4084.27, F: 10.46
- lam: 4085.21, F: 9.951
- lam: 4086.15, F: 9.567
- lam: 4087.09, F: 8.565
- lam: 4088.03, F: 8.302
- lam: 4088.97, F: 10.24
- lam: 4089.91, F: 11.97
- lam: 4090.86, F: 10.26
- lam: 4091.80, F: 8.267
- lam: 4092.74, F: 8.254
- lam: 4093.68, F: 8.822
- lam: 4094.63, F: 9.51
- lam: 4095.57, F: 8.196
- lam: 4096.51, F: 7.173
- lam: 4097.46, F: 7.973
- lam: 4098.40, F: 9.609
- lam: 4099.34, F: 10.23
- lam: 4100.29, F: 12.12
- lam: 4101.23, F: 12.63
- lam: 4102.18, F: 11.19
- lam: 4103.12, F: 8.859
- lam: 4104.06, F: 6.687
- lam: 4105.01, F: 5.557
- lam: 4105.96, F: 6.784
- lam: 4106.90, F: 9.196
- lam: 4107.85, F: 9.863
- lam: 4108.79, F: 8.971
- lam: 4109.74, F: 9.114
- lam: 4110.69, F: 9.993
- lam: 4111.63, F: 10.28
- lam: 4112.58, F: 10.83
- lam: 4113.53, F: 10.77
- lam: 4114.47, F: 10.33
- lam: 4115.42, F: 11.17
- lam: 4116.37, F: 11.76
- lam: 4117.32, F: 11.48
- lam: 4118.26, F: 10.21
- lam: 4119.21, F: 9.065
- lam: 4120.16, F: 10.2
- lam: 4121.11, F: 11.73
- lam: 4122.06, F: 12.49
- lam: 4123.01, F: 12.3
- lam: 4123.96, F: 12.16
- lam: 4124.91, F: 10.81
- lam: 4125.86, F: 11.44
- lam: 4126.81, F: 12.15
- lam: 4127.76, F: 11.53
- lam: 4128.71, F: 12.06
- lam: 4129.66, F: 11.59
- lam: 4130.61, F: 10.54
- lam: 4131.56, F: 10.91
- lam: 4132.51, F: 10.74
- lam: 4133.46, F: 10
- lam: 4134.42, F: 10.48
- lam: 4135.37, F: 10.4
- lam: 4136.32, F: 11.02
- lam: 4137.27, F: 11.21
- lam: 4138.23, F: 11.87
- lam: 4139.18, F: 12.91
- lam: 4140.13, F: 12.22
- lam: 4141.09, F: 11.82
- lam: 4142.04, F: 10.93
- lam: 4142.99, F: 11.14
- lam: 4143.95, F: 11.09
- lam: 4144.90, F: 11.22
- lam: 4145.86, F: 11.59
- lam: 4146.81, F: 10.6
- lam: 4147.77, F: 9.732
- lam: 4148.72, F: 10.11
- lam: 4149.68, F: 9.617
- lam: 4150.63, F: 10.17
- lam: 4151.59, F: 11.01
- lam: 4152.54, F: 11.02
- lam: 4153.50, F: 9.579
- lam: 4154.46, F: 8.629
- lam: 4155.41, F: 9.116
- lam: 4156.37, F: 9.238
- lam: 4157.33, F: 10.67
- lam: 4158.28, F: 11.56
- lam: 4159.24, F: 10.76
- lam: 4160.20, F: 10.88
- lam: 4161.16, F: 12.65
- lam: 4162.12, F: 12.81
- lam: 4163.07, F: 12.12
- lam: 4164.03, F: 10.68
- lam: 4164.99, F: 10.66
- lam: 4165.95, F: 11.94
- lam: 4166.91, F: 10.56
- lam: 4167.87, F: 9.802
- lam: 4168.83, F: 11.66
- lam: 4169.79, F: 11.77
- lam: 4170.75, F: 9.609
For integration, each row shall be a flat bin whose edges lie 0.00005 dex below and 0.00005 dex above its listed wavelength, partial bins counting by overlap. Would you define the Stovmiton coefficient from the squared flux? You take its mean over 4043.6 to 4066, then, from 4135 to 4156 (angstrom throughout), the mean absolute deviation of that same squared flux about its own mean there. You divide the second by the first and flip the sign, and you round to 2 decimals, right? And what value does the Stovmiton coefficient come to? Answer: -0.13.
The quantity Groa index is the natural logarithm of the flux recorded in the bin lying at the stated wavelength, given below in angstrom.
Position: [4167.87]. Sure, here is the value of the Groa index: 2.28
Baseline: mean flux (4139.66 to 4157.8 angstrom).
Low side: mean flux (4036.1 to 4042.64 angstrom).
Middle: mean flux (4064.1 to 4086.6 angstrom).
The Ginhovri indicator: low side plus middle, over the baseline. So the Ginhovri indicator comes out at 2.14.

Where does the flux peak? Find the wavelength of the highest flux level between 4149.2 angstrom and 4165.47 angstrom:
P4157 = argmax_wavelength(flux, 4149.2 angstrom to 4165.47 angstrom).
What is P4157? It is 4162.12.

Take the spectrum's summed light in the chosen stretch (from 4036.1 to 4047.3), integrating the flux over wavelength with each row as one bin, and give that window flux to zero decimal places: 130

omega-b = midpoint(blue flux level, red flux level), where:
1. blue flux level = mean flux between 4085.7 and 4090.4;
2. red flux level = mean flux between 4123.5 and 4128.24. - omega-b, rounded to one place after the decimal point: 10.7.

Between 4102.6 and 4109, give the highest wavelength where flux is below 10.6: 4108.79 angstrom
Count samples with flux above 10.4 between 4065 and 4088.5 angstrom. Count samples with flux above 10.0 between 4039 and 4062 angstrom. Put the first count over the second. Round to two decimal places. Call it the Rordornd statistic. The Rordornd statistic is 0.55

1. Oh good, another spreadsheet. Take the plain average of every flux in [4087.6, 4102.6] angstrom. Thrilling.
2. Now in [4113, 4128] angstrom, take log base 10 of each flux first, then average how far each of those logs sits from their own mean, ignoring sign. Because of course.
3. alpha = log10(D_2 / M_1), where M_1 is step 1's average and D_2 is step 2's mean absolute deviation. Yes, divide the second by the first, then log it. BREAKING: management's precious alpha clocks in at -2.51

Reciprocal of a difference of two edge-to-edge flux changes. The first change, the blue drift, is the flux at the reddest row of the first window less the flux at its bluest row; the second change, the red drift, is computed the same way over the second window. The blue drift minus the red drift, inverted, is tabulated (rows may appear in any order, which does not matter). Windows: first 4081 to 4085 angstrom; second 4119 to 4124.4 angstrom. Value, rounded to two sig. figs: -0.42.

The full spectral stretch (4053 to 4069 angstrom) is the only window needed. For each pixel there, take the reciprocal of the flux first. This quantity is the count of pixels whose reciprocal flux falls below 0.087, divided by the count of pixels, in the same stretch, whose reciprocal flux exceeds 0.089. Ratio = 1.1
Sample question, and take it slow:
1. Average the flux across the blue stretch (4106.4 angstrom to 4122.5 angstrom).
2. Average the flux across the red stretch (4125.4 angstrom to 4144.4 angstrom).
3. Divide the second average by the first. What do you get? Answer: 1.08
